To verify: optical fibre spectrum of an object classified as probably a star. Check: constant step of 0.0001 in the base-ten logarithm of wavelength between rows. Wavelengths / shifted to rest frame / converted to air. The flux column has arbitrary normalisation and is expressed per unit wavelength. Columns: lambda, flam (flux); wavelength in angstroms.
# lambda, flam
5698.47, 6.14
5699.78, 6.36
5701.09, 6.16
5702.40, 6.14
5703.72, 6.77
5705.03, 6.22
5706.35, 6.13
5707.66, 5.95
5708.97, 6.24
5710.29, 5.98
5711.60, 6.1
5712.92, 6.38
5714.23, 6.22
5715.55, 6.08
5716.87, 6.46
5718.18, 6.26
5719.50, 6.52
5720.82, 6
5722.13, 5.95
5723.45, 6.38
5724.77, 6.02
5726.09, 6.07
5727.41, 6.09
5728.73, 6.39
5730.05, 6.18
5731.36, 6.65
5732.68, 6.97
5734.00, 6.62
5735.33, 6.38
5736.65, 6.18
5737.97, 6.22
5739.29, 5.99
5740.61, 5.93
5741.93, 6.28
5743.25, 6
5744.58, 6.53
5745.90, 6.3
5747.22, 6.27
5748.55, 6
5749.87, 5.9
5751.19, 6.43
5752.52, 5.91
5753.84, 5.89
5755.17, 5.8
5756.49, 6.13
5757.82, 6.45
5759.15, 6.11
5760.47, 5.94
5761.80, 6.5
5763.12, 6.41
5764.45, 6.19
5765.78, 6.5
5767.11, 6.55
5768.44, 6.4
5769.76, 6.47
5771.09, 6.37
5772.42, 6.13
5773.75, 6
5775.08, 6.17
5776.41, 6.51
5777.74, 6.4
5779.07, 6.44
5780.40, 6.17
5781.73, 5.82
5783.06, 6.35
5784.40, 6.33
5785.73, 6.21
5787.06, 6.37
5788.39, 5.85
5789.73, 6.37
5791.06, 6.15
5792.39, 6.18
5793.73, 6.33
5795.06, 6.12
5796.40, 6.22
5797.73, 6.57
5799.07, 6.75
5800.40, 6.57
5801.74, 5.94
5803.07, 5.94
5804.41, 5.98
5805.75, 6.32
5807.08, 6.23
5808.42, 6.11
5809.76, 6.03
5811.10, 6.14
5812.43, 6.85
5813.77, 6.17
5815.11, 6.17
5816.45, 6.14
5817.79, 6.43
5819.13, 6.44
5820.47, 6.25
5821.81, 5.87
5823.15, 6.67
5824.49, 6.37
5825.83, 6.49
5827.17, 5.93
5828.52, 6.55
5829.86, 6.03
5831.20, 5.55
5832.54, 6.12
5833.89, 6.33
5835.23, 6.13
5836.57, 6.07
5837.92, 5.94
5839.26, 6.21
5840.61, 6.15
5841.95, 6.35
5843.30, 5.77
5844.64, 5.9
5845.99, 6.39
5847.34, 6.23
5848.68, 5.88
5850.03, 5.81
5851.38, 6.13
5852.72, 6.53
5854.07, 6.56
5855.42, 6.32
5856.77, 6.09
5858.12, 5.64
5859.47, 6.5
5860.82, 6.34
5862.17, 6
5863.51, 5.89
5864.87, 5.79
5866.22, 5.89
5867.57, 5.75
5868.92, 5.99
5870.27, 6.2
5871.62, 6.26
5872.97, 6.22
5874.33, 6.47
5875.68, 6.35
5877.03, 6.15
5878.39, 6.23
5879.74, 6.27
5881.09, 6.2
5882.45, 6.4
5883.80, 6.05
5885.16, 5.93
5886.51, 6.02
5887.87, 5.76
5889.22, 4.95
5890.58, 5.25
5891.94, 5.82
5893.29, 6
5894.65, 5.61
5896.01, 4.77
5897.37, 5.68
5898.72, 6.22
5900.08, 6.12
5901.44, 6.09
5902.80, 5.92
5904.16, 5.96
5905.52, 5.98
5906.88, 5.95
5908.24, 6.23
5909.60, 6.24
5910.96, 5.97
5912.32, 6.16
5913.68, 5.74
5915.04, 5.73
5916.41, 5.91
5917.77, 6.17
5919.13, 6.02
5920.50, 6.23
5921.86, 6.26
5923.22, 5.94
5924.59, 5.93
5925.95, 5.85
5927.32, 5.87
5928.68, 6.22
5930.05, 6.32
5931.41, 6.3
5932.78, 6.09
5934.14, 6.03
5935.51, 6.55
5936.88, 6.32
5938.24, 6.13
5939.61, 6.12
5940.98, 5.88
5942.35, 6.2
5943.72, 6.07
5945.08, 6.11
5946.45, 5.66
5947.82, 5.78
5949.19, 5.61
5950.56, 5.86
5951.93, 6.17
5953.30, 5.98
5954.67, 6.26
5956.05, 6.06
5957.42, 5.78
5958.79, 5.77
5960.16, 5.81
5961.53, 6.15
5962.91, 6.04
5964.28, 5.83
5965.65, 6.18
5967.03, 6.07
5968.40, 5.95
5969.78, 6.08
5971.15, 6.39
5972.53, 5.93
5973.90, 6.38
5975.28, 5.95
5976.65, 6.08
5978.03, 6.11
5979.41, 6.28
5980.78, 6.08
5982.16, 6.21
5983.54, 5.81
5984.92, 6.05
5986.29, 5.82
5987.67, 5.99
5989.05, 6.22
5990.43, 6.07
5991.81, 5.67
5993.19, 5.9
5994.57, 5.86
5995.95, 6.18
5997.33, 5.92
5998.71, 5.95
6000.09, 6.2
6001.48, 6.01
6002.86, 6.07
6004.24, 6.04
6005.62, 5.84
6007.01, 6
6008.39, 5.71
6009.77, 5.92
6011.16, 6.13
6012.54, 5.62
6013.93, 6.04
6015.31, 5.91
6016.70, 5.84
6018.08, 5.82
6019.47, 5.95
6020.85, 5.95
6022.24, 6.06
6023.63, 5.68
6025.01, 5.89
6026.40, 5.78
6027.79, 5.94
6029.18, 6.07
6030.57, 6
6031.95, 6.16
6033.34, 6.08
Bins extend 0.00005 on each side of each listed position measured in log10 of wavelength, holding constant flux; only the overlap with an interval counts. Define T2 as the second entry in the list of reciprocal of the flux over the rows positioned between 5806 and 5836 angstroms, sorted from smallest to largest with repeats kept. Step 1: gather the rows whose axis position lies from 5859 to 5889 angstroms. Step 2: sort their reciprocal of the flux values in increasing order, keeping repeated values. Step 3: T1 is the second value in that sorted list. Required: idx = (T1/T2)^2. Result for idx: 1.06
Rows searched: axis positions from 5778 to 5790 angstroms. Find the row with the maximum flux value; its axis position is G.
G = 5779.07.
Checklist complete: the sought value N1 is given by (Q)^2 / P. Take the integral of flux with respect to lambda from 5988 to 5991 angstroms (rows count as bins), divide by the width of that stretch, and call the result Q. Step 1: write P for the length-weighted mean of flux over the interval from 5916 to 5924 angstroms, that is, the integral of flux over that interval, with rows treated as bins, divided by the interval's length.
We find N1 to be 6.16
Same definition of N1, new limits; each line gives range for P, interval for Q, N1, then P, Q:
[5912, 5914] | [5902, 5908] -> 5.99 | 5.95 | 5.97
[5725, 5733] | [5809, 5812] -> 5.96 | 6.35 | 6.15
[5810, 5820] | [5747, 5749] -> 5.89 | 6.32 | 6.10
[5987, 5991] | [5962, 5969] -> 5.94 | 6.09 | 6.02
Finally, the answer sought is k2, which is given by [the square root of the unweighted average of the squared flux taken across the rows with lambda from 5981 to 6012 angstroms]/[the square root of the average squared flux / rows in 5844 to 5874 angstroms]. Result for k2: 0.98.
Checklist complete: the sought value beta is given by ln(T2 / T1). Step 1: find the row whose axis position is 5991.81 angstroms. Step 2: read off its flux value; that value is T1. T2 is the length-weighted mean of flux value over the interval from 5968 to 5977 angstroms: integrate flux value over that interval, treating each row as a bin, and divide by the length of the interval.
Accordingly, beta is 0.08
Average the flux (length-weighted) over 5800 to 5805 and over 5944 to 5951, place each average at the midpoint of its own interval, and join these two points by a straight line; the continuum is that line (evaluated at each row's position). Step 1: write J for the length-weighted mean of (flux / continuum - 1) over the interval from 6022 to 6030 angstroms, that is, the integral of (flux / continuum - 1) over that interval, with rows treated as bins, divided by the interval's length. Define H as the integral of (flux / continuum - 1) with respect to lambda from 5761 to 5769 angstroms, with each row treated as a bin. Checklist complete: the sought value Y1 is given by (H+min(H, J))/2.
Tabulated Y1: 0.19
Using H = 0.35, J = 0.04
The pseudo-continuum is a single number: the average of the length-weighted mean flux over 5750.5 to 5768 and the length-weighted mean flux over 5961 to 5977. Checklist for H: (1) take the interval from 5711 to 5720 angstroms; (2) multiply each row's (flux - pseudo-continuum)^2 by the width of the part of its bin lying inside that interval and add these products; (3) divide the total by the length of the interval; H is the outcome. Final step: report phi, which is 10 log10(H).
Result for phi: -13.7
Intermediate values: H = 0.043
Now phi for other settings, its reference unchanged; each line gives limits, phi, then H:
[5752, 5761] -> -12.6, 0.055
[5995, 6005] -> -16.7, 0.022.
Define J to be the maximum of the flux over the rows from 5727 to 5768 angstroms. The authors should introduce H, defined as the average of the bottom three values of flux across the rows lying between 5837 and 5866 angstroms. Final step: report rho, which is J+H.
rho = 12.7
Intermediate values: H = 5.73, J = 6.97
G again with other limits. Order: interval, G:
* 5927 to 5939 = 5935.51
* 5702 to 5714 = 5703.72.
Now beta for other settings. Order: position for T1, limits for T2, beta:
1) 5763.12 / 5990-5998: -0.08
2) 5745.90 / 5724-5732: -0.01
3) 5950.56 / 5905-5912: 0.04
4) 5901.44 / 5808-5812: 0.01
